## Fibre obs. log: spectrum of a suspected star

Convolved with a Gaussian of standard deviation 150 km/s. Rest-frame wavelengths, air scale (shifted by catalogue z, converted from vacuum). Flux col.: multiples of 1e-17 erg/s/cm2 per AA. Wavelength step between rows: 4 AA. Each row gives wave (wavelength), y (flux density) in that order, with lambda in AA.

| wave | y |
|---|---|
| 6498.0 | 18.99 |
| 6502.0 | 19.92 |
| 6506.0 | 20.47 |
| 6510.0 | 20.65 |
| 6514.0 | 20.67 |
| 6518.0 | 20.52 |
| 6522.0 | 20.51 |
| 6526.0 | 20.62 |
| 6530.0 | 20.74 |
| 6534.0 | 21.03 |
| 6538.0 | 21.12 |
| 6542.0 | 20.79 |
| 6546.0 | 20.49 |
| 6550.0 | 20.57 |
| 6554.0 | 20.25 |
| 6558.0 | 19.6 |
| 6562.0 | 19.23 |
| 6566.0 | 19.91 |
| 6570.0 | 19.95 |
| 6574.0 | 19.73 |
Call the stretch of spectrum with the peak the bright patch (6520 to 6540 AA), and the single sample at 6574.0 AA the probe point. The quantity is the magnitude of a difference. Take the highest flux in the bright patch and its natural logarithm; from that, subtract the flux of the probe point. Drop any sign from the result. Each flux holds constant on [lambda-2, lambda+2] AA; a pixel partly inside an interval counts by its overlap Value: 16.7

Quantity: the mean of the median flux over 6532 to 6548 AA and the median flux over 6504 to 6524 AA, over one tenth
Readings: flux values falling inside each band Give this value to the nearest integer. 207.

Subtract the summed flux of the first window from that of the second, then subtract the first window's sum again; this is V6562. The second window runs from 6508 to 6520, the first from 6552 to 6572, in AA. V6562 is -136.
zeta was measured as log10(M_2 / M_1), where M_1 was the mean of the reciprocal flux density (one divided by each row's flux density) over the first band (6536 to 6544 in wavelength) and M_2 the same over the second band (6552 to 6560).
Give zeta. 0.022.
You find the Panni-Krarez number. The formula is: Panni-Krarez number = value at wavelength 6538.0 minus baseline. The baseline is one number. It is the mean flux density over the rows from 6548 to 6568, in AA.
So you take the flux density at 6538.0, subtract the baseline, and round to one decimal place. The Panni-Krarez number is 1.2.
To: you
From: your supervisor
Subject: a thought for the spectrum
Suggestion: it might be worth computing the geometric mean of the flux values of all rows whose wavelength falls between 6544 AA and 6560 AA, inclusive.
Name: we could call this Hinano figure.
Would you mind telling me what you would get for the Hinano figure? 20.2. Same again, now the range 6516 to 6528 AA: 20.5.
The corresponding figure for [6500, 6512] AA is 20.3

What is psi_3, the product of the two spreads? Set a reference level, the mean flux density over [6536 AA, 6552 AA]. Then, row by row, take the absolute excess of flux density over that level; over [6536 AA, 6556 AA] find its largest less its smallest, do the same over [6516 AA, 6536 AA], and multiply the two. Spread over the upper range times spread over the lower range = 0.13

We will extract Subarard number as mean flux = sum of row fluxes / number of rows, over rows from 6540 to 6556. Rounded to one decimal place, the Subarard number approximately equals 20.5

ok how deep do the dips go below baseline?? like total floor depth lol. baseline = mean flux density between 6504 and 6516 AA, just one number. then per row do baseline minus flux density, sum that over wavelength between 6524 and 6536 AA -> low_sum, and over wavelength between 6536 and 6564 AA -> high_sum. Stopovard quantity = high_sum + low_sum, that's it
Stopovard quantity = 1.5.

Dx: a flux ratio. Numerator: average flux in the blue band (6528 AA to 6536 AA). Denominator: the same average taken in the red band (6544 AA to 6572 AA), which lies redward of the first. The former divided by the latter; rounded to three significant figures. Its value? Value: 1.04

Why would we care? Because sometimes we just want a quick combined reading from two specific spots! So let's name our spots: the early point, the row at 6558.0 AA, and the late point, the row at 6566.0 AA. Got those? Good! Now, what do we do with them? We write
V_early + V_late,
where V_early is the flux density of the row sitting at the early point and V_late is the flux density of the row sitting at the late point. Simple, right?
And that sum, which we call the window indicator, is 39.5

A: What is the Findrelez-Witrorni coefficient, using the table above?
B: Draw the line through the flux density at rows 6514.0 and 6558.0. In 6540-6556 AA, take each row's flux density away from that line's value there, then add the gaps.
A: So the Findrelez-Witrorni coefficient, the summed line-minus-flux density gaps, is -2.7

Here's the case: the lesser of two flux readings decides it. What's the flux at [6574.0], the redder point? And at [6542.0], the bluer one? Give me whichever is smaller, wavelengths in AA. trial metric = 19.7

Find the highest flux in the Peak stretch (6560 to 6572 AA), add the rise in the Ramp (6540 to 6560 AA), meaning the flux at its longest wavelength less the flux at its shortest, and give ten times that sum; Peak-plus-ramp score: 188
